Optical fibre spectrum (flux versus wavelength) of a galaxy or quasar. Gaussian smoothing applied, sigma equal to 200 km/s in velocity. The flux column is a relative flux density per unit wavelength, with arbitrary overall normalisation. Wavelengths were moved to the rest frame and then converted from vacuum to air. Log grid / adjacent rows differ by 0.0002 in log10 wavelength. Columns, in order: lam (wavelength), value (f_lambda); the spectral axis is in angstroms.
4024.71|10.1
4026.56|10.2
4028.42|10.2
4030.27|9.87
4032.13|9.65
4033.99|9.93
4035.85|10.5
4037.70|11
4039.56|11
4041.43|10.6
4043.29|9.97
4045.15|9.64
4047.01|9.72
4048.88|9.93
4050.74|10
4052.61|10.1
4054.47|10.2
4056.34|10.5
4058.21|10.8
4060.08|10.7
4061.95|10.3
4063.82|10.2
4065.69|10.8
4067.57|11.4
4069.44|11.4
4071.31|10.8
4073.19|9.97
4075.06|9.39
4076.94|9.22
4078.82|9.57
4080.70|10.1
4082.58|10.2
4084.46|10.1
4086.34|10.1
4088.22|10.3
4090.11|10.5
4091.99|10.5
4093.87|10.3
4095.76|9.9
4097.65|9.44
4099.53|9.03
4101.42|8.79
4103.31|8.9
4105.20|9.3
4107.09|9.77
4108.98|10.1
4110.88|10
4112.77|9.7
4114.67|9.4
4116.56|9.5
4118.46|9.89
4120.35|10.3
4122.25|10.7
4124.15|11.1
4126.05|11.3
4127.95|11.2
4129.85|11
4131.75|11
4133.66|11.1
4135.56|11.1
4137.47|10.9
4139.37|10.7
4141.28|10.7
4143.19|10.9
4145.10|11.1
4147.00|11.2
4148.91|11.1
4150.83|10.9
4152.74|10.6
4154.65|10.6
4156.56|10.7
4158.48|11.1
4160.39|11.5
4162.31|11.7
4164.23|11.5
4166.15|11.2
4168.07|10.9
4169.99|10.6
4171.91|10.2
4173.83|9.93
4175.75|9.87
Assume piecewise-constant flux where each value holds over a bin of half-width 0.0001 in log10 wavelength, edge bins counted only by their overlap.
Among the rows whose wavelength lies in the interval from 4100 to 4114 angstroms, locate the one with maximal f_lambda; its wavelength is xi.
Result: 4108.98 angstroms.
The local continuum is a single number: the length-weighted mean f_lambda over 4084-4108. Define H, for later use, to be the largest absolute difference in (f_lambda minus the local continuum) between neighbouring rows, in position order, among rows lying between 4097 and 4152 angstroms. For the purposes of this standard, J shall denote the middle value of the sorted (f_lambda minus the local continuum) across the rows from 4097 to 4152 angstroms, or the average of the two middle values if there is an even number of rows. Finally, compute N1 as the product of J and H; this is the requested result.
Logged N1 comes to 0.44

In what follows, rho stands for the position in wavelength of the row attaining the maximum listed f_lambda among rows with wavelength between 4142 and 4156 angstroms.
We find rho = 4147.00 angstroms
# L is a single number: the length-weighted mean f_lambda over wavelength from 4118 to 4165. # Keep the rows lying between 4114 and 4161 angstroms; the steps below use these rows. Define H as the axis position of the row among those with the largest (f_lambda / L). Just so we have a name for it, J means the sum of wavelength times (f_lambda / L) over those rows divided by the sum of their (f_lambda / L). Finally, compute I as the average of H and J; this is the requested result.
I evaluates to 4149.1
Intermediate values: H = 4160.39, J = 4137.8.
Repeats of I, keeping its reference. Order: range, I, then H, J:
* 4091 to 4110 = 4096.2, 4091.99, 4100.4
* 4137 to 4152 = 4145.6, 4147.00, 4144.2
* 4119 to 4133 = 4126.1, 4126.05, 4126.1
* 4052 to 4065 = 4058.2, 4058.21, 4058.2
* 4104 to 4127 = 4121.0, 4126.05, 4115.9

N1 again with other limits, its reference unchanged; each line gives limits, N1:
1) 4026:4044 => 0.28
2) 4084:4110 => 0.11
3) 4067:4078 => 0.52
